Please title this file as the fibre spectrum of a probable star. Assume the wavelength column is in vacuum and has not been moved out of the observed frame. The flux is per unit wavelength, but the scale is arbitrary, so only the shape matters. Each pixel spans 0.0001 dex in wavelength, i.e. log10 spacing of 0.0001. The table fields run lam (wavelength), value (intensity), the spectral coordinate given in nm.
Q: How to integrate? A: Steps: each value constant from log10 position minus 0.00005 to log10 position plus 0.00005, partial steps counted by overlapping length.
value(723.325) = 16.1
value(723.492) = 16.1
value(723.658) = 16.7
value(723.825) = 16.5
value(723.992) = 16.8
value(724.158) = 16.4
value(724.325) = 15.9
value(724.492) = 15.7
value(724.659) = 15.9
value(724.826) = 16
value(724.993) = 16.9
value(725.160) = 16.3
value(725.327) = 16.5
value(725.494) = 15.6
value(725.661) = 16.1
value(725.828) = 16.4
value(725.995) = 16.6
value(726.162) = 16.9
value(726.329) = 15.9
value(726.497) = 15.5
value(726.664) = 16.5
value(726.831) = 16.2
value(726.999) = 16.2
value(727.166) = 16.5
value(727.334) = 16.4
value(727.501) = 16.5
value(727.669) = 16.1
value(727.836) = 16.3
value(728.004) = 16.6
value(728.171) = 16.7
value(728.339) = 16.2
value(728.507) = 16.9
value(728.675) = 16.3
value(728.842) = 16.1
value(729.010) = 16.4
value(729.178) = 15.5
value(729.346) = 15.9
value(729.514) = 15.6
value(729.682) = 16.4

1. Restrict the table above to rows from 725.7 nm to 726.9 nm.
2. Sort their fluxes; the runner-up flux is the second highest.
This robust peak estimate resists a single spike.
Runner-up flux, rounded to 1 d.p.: 16.6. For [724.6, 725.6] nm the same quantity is 16.5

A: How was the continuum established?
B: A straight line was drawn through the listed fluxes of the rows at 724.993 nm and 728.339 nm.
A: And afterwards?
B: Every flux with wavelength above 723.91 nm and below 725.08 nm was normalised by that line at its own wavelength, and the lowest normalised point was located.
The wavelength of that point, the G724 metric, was 724.492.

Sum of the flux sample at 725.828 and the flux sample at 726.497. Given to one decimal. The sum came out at 31.9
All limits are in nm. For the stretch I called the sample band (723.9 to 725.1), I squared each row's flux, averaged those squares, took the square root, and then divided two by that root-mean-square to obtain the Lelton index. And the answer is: 0.123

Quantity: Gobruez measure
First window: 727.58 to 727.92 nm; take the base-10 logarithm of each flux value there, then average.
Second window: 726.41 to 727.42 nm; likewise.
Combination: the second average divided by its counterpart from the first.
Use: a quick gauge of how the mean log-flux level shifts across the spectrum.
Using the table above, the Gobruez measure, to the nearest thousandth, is 1.000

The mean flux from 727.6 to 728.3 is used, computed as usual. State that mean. 16.4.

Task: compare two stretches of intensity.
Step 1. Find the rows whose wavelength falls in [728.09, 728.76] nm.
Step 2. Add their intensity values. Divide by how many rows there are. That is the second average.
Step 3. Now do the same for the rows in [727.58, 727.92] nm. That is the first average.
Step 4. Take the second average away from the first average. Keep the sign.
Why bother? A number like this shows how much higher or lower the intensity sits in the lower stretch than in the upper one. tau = -0.32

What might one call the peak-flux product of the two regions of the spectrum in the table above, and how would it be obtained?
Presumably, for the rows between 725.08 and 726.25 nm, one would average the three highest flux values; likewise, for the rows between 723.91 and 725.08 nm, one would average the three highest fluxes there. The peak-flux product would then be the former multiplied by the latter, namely 278.3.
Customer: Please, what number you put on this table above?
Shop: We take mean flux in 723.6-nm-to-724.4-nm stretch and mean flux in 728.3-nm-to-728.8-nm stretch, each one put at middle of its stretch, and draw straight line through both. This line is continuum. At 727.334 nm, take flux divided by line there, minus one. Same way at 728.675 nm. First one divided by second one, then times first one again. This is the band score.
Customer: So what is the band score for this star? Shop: -0.002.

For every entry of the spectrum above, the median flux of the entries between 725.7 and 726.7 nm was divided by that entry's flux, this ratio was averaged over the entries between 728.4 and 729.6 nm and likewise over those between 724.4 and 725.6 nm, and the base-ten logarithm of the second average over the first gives -0.0008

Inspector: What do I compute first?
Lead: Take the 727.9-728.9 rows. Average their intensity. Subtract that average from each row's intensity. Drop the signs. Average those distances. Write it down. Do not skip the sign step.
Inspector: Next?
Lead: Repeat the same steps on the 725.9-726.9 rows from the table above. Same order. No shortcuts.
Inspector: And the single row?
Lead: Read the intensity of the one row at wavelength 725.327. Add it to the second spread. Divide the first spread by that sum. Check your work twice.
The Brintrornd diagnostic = 0.016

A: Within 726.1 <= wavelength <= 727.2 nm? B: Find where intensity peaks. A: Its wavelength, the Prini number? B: 726.162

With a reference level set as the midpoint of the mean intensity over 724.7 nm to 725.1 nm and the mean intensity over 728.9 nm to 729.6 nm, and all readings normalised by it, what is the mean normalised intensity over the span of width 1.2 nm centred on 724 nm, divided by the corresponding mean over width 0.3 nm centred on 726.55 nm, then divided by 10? 0.102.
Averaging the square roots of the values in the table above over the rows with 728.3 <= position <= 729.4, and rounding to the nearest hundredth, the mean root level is 4.02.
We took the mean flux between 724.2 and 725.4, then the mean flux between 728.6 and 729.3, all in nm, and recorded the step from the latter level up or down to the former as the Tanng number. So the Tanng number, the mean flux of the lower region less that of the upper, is 0.1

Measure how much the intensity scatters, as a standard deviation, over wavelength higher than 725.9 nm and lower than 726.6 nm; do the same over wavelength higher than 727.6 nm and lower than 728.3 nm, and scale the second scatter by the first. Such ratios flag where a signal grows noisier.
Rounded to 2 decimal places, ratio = 0.43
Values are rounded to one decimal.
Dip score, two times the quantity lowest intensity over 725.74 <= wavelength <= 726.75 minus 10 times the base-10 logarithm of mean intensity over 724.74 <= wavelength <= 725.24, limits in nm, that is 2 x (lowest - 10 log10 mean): 6.7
